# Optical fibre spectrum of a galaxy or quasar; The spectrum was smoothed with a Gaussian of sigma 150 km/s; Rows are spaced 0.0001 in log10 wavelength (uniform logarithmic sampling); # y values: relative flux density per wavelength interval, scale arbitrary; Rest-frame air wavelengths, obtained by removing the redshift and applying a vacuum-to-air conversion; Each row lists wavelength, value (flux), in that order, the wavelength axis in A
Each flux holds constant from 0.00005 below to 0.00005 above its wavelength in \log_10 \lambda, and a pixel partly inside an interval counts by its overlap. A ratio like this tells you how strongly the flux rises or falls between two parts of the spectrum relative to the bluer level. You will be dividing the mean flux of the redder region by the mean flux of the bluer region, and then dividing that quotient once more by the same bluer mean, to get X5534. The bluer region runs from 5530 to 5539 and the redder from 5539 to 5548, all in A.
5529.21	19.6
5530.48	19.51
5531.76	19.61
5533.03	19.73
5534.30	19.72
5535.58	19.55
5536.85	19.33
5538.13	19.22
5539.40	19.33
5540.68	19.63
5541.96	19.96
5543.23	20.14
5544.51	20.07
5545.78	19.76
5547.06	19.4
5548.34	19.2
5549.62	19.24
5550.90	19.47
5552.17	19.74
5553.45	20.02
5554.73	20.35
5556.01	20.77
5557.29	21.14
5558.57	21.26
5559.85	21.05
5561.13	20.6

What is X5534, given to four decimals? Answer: 0.0518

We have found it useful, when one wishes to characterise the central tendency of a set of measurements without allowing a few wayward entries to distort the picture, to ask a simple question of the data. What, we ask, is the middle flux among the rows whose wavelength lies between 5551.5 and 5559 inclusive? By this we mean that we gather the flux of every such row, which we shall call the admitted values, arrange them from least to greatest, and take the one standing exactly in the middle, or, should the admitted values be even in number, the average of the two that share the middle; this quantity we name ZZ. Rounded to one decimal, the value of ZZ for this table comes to 20.6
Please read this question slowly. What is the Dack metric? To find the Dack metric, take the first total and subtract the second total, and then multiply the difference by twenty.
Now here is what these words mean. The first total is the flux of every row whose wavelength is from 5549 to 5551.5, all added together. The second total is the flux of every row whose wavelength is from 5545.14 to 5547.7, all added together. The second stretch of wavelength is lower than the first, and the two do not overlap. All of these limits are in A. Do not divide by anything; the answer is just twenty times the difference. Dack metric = -9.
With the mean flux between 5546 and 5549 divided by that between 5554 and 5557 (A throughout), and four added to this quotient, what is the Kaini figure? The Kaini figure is 4.94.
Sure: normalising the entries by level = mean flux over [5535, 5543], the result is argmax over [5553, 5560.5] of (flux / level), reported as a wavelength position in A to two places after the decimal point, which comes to 5558.57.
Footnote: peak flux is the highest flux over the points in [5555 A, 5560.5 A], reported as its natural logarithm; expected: 3.06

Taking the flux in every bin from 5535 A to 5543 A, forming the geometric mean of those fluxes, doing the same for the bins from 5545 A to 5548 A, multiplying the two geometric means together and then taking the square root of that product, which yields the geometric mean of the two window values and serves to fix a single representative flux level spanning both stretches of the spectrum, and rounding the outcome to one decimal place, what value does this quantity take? 19.5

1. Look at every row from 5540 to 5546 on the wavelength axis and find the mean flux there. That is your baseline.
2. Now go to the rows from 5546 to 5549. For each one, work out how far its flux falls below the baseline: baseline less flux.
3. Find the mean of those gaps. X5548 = 0.6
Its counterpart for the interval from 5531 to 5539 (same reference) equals 0.4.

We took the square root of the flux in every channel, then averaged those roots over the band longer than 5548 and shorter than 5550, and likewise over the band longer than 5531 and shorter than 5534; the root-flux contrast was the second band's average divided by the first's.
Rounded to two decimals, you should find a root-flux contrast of 1.01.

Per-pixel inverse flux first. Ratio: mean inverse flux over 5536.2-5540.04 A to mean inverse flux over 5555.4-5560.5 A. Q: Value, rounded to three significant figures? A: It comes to 1.09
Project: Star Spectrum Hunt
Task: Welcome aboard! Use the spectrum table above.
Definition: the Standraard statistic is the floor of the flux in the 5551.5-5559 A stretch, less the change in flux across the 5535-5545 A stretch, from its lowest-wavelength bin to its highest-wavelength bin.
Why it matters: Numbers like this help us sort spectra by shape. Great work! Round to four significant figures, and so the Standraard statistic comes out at 19.22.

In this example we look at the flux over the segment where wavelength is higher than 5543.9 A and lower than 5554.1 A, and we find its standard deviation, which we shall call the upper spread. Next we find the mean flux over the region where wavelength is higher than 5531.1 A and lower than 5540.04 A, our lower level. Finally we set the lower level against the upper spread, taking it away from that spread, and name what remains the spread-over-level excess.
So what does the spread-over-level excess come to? -19.2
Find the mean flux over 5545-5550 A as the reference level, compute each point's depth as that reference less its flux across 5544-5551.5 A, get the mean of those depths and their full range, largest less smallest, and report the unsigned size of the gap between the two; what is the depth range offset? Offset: 1.0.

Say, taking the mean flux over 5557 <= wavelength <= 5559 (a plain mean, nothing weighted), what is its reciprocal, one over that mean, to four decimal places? 0.0472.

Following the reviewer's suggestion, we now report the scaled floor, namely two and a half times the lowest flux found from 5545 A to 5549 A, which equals 48.0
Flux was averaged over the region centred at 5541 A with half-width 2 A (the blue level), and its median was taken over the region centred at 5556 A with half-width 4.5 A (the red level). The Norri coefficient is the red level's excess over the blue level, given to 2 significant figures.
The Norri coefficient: 1.1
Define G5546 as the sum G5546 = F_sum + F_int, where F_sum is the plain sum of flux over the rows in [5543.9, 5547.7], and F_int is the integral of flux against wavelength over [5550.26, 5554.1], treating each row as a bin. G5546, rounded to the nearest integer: 135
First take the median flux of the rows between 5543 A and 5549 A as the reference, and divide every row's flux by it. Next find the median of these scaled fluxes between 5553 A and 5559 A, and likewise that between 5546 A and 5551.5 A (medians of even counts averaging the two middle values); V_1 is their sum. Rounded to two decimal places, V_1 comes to 2.03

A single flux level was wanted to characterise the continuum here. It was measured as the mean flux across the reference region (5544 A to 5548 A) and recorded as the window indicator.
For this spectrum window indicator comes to 19.7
